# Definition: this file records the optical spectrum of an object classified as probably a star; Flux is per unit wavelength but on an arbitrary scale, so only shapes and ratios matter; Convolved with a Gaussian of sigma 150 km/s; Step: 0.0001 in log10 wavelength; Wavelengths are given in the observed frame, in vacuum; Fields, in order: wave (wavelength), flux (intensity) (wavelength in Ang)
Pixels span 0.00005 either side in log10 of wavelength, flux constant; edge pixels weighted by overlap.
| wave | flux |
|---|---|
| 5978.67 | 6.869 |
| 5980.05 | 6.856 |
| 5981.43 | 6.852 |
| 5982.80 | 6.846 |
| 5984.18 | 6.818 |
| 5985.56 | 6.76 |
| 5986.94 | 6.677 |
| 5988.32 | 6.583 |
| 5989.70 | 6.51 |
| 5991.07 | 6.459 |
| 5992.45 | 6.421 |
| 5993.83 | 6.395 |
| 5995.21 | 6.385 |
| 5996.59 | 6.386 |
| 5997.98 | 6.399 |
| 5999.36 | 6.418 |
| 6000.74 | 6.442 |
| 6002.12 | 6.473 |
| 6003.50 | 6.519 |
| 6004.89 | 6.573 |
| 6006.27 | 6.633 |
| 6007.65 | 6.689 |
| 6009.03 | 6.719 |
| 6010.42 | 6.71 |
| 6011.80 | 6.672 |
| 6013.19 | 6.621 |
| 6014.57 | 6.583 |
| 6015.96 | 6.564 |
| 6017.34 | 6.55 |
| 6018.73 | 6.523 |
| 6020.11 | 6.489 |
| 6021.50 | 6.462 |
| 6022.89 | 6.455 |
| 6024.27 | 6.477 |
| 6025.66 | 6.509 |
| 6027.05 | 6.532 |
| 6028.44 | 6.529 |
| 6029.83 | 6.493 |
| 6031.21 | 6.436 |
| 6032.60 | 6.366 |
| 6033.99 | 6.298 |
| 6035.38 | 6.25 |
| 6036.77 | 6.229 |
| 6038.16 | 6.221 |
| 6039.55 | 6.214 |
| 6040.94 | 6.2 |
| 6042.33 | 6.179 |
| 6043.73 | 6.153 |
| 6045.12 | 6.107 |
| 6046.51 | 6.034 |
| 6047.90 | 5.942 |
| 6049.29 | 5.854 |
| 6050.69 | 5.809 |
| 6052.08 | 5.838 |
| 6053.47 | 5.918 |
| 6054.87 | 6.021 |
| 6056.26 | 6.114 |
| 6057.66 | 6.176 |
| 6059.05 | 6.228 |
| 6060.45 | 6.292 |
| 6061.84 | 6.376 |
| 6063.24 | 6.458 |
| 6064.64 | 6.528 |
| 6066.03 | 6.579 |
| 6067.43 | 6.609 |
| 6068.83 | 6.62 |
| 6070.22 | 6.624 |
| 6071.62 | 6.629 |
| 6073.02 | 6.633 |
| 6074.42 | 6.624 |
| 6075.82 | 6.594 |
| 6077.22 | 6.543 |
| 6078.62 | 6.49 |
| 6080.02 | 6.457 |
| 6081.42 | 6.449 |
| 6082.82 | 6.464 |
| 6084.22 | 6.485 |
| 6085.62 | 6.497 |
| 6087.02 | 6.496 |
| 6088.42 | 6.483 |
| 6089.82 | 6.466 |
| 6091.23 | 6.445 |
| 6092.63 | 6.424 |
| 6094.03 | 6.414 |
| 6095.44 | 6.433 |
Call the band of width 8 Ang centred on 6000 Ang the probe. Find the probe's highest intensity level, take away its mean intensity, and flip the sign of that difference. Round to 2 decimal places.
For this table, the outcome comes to -0.08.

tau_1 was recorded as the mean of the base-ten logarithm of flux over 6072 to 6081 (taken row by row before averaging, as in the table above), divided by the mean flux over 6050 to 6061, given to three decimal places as 0.135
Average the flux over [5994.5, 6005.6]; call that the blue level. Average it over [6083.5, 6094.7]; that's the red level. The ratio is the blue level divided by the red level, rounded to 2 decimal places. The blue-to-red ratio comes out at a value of 1.00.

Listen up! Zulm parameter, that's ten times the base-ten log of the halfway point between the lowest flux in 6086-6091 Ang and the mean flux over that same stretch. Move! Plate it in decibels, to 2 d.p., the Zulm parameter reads 8.11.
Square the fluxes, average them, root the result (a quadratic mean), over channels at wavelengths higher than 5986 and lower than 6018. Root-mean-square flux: 6.54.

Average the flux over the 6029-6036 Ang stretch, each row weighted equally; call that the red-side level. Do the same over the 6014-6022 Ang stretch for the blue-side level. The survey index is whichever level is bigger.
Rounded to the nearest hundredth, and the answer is 6.53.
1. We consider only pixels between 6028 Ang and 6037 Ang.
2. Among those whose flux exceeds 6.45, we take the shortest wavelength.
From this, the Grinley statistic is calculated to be 6028.44 Ang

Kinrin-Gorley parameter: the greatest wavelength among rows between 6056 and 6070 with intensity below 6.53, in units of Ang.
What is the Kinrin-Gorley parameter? 6064.64 Ang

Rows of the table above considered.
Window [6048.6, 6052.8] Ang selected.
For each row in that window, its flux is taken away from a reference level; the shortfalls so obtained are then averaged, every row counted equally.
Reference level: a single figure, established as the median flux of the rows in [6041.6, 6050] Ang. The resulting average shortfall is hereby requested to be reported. 0.24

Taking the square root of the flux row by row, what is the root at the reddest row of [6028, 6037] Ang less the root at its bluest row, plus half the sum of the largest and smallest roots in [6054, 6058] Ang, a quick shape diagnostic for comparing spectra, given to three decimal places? 2.410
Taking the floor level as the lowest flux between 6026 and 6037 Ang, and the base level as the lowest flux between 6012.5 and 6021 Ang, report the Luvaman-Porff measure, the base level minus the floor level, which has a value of 0.26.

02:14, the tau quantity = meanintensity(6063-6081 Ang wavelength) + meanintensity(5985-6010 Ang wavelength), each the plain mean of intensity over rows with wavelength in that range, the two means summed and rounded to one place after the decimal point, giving 13.1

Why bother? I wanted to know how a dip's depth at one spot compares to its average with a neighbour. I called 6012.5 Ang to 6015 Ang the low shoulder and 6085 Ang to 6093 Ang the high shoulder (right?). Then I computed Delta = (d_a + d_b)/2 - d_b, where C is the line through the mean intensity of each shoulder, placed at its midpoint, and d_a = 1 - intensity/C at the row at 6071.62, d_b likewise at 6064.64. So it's -0.009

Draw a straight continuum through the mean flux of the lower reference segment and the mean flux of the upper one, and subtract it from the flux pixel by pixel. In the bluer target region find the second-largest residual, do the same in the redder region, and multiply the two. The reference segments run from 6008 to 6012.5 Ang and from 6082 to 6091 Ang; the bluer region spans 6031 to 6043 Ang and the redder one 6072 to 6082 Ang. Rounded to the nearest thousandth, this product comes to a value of -0.029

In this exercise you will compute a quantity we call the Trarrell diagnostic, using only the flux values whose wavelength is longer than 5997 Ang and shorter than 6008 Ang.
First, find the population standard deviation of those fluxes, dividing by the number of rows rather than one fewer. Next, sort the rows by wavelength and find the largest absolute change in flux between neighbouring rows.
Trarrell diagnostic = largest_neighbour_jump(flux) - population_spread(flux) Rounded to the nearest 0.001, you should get -0.038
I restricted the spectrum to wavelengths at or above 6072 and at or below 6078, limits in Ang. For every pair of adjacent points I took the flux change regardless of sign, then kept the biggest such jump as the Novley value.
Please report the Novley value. 0.051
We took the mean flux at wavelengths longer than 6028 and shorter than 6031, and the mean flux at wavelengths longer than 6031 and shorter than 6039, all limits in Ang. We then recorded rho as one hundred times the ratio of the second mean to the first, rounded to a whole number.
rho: 97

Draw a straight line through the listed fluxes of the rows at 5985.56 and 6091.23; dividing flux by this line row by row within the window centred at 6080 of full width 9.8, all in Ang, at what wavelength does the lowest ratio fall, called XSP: 6081.42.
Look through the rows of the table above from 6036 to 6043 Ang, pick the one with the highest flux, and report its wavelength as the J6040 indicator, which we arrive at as 6036.77 Ang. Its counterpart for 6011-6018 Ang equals 6011.80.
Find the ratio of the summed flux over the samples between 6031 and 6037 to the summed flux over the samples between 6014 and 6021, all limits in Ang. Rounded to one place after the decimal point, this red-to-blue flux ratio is 1.0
